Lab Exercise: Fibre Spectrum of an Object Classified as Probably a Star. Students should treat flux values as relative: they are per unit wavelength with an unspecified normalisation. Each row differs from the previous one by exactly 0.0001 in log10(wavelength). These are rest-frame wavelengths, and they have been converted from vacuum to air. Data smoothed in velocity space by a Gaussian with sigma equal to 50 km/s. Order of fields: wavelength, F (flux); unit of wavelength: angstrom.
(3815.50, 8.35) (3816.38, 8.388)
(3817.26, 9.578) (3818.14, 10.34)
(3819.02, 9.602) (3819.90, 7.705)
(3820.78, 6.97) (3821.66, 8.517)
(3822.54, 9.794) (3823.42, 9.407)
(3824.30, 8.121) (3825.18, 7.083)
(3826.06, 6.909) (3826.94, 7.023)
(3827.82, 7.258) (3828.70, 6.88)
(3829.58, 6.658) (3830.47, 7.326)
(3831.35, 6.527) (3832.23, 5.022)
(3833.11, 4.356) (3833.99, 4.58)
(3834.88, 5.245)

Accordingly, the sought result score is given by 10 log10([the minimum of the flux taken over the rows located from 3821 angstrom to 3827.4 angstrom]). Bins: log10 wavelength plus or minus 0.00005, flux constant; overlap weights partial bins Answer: 8.39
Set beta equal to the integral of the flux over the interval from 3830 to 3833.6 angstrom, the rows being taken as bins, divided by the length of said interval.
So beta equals 6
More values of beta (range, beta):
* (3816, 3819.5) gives 9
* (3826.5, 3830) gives 7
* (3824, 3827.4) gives 7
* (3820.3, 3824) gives 9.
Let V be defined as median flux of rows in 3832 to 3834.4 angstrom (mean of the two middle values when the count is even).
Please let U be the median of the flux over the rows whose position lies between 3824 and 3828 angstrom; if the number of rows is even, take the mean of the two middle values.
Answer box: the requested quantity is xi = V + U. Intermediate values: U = 7.1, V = 4.6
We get 11.7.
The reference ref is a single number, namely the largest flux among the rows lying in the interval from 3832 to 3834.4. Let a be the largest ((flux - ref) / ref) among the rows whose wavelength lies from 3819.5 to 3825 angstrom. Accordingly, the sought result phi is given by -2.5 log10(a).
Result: 0.06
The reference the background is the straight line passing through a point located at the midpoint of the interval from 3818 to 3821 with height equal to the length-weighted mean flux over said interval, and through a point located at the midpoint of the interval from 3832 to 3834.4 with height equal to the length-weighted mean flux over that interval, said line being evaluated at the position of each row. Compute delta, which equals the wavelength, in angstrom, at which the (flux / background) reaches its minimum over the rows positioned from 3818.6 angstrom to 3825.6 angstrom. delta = 3820.78 angstrom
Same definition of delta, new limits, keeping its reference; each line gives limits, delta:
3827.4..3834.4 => 3833.11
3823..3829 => 3825.18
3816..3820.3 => 3816.38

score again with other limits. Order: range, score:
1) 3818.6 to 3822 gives 8.43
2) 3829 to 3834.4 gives 6.39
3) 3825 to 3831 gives 8.23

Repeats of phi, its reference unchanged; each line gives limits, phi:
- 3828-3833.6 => 0.85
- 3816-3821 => -0.06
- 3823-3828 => 0.15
